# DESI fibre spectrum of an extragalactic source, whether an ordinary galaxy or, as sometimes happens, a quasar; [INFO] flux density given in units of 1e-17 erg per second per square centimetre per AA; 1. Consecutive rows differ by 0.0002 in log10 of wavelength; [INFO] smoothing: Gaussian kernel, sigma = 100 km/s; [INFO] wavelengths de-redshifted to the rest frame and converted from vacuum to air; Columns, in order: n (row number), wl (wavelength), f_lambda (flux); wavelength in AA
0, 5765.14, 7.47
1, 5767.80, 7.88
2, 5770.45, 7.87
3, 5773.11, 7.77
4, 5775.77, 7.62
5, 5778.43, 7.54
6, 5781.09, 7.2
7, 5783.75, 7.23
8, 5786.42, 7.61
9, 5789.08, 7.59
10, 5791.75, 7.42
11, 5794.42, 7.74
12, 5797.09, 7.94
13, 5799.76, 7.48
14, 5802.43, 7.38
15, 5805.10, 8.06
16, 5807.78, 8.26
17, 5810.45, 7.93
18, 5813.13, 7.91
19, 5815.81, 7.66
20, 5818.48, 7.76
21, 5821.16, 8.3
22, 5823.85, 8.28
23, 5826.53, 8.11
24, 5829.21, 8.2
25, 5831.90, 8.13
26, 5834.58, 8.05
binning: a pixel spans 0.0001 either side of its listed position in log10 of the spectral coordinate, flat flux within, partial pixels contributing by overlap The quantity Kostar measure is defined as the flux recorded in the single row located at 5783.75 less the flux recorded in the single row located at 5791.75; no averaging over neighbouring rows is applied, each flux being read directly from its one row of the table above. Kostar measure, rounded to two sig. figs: -0.19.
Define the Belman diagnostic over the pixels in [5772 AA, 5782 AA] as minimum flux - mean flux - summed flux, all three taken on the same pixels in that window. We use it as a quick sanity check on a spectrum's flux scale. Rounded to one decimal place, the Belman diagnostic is -30.5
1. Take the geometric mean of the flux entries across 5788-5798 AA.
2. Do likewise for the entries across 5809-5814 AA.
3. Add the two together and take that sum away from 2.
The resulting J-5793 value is -13.6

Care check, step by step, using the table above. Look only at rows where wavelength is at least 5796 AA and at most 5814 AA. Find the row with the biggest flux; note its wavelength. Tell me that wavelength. 5807.78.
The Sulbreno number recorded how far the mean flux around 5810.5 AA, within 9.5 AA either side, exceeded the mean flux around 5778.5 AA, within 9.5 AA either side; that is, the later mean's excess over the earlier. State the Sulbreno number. 0.30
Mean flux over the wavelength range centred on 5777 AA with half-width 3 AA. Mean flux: 7.6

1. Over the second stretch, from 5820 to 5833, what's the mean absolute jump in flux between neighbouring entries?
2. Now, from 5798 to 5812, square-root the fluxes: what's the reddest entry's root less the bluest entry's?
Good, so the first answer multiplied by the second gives 0.01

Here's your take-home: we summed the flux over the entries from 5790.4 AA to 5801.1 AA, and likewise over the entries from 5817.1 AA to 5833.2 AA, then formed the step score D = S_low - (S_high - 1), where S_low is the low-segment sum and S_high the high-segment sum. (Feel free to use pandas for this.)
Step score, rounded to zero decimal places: -17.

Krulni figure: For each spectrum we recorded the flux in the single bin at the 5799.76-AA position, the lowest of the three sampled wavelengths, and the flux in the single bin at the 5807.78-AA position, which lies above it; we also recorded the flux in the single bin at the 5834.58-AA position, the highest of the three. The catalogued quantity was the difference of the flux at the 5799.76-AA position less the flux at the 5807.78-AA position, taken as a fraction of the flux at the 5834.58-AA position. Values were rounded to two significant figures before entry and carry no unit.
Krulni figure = -0.097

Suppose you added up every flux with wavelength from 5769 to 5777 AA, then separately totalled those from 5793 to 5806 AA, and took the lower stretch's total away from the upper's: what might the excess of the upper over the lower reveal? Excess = 15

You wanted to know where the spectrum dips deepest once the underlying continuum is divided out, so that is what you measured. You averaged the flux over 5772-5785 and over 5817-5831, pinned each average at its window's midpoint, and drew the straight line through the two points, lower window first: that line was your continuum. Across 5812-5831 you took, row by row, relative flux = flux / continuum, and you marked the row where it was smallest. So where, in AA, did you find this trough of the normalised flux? 5815.81 AA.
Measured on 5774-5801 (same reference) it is 5783.75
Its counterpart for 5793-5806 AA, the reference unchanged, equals 5802.43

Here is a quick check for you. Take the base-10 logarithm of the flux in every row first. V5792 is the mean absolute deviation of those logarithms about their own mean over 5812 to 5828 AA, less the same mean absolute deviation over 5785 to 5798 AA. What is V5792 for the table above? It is 0.004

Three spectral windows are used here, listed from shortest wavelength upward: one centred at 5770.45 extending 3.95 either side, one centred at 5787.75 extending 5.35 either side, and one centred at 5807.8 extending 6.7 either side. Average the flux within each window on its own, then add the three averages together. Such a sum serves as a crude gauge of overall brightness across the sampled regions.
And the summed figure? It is 23.2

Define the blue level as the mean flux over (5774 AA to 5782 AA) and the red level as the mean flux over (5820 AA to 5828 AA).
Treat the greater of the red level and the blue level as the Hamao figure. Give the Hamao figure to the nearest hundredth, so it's 8.23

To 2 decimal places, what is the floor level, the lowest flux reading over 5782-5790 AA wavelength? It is 7.23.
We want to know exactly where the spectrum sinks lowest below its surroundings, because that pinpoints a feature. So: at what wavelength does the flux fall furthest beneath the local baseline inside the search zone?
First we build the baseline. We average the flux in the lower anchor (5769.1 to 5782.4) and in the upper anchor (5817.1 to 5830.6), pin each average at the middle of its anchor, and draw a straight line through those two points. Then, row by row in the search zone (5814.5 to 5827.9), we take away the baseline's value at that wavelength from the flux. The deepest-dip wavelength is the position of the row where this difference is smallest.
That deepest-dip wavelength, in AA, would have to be 5815.81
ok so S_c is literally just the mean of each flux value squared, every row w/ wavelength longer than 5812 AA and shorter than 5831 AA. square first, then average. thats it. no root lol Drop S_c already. 65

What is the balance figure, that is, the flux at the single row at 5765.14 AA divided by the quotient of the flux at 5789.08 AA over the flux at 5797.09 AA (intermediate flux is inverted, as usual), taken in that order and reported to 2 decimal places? 7.81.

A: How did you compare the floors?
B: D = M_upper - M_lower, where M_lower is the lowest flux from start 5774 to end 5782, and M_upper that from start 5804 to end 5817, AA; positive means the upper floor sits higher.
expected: 0.5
